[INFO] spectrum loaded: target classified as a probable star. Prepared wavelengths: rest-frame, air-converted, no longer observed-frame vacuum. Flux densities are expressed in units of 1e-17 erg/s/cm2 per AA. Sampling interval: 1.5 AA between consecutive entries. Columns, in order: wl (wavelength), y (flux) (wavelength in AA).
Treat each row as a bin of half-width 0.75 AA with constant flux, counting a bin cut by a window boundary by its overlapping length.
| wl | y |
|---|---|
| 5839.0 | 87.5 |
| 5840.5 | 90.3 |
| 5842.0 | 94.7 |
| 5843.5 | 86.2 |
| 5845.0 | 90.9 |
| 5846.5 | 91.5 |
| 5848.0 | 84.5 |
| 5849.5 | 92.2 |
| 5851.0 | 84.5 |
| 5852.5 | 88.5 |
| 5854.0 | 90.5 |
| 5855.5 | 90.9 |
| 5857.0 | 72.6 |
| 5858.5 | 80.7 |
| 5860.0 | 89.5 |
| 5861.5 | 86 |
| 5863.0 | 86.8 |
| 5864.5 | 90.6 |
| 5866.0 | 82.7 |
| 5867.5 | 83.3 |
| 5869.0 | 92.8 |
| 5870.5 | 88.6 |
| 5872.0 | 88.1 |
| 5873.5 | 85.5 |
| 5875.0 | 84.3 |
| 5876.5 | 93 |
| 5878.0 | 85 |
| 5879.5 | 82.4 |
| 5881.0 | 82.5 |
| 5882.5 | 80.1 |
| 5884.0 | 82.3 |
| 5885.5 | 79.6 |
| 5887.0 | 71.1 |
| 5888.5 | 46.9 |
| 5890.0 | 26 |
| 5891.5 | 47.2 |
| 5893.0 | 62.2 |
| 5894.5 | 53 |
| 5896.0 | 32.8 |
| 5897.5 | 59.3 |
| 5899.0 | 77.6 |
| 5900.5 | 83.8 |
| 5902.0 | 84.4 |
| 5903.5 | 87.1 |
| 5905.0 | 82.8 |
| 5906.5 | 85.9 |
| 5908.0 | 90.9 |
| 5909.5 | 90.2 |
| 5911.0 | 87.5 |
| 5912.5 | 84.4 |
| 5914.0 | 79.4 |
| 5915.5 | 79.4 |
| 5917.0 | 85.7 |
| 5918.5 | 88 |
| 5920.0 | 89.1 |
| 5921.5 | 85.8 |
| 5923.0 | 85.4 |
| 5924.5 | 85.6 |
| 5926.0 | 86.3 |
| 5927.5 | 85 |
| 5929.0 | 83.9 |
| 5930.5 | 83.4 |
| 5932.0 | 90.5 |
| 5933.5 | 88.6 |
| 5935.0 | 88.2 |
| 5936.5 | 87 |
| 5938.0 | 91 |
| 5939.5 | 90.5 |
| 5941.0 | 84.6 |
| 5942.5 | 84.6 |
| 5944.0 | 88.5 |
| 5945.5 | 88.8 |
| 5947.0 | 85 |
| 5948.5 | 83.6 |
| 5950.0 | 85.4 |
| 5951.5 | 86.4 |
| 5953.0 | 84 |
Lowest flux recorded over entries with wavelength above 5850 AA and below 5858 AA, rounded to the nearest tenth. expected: 72.6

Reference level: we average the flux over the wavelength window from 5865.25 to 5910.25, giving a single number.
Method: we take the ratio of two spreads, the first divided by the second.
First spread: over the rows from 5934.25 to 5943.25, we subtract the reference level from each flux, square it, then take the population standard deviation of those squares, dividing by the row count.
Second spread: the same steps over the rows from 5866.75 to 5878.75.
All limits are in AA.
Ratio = 0.68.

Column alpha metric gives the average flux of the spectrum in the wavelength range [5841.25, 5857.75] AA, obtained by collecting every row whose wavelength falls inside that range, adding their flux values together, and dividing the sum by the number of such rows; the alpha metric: 88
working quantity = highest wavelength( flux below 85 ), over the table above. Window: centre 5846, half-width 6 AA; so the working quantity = 5851.0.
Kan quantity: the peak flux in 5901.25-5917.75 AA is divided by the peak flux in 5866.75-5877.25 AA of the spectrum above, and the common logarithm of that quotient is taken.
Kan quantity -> -0.010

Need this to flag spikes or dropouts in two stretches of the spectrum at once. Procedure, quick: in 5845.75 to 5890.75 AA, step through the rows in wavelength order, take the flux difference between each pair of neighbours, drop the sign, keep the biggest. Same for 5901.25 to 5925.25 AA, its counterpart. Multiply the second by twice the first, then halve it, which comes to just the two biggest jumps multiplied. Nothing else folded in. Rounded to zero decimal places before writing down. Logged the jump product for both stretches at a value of 152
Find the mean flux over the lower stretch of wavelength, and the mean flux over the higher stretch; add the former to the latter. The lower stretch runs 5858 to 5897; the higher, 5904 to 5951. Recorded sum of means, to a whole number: 162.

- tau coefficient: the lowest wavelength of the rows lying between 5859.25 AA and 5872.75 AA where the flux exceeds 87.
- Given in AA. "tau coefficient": 5860.0 AA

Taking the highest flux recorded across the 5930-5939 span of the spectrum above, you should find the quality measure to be 91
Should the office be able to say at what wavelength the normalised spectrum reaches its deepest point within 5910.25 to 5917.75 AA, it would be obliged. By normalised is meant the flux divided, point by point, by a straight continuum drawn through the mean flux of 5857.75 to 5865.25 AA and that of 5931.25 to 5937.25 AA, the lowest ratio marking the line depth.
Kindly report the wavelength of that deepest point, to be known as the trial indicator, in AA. 5915.5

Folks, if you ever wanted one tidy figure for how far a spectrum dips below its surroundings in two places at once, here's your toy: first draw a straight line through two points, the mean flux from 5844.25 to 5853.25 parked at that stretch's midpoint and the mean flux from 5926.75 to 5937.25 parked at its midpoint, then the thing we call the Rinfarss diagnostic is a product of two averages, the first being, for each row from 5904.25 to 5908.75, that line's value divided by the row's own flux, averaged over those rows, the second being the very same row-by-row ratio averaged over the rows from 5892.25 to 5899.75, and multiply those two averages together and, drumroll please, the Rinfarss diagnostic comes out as 1.68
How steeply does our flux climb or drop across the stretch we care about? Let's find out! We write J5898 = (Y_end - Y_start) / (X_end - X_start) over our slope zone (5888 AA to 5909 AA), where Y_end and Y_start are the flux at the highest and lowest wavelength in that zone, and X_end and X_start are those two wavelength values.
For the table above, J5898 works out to 2.26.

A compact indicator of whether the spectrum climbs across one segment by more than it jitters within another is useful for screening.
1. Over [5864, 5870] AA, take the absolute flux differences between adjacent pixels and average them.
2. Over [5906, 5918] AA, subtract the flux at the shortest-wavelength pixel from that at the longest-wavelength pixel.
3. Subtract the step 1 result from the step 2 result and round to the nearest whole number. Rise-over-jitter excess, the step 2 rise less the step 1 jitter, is -6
